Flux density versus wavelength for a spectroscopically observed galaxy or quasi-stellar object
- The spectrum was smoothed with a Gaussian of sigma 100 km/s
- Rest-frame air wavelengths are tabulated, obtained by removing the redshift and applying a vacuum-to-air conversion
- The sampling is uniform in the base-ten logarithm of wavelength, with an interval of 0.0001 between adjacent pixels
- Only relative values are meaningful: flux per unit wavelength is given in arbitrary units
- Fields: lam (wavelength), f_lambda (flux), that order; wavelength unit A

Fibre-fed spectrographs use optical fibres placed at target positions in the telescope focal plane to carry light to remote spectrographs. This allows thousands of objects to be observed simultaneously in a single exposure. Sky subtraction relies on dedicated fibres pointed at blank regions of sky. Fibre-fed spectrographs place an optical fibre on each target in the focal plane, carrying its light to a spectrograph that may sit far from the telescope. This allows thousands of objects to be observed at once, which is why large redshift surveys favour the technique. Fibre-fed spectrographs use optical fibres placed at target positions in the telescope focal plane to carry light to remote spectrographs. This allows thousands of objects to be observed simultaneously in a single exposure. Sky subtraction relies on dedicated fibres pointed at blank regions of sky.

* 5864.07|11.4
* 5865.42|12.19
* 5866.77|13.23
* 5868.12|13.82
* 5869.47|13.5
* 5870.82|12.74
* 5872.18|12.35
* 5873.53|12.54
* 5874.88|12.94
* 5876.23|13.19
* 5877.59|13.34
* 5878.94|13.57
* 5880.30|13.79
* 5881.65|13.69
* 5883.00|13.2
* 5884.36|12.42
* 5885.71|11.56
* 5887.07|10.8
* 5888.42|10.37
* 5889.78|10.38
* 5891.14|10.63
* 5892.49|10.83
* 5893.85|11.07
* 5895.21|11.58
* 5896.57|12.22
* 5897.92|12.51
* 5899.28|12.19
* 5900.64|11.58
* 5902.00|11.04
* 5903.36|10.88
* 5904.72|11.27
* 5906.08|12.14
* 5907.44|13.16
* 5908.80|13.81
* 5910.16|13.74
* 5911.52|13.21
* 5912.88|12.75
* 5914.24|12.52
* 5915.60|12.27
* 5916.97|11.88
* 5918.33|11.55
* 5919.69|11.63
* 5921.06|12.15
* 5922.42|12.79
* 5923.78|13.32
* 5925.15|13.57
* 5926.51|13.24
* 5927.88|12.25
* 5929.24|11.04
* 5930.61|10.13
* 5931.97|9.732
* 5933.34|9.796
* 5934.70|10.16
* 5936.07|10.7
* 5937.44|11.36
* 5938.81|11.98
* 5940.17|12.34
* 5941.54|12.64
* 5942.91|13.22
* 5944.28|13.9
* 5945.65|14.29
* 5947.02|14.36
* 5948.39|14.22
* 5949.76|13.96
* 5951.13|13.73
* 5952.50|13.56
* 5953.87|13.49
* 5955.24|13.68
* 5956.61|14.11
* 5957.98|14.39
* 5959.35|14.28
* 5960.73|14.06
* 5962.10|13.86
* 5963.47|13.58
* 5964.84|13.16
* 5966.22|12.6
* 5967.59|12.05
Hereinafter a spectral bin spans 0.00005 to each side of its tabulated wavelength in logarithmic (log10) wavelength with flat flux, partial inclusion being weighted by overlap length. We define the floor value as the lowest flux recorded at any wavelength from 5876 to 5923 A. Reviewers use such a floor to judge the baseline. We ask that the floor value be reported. 10.37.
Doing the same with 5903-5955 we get 9.732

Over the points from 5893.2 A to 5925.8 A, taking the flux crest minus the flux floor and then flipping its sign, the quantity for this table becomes -2.9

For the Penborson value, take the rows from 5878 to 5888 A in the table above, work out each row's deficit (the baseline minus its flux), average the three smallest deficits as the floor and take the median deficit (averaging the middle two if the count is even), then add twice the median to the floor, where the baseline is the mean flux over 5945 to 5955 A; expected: 1.7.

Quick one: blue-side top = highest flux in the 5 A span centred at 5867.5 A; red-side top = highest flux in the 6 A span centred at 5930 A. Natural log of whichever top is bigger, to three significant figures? 2.63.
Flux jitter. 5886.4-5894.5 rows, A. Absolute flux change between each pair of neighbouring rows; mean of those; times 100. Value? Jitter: 23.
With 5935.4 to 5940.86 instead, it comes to 55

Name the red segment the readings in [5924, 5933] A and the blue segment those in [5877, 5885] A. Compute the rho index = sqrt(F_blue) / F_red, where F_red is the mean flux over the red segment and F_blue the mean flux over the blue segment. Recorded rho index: 0.313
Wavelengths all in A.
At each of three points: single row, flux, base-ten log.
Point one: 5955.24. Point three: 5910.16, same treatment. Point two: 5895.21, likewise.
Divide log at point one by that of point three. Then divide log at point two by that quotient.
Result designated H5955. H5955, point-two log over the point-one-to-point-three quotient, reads 1.07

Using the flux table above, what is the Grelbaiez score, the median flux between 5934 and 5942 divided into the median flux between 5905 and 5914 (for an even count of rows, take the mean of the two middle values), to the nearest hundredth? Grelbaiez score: 1.13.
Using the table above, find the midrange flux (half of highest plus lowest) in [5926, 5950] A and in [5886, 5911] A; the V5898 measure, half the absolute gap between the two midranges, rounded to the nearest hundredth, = 0.02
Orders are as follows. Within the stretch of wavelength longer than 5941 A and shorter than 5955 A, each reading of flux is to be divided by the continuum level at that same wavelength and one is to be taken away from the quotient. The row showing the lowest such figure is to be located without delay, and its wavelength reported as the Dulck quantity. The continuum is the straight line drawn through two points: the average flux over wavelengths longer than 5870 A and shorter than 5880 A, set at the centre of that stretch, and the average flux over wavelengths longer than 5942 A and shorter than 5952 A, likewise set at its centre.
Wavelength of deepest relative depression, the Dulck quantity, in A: 5941.54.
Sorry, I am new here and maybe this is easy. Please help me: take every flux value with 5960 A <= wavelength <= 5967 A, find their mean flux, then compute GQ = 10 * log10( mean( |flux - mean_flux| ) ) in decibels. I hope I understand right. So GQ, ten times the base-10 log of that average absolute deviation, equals -3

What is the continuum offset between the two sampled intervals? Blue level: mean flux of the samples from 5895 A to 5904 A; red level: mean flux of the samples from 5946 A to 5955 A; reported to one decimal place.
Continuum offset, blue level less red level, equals -2.2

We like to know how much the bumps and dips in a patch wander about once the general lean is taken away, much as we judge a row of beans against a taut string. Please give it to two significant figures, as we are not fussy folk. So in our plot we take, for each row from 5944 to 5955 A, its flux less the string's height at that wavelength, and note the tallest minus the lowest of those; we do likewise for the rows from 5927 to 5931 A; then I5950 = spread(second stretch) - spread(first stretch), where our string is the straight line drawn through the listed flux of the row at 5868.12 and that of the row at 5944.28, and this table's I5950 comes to 1.2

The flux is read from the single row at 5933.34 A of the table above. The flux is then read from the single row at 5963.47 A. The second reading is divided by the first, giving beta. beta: 1.39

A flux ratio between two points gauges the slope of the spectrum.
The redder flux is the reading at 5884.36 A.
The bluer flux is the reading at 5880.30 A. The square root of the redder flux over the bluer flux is 0.95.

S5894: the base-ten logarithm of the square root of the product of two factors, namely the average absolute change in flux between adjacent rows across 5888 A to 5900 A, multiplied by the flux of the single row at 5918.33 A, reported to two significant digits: 0.28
